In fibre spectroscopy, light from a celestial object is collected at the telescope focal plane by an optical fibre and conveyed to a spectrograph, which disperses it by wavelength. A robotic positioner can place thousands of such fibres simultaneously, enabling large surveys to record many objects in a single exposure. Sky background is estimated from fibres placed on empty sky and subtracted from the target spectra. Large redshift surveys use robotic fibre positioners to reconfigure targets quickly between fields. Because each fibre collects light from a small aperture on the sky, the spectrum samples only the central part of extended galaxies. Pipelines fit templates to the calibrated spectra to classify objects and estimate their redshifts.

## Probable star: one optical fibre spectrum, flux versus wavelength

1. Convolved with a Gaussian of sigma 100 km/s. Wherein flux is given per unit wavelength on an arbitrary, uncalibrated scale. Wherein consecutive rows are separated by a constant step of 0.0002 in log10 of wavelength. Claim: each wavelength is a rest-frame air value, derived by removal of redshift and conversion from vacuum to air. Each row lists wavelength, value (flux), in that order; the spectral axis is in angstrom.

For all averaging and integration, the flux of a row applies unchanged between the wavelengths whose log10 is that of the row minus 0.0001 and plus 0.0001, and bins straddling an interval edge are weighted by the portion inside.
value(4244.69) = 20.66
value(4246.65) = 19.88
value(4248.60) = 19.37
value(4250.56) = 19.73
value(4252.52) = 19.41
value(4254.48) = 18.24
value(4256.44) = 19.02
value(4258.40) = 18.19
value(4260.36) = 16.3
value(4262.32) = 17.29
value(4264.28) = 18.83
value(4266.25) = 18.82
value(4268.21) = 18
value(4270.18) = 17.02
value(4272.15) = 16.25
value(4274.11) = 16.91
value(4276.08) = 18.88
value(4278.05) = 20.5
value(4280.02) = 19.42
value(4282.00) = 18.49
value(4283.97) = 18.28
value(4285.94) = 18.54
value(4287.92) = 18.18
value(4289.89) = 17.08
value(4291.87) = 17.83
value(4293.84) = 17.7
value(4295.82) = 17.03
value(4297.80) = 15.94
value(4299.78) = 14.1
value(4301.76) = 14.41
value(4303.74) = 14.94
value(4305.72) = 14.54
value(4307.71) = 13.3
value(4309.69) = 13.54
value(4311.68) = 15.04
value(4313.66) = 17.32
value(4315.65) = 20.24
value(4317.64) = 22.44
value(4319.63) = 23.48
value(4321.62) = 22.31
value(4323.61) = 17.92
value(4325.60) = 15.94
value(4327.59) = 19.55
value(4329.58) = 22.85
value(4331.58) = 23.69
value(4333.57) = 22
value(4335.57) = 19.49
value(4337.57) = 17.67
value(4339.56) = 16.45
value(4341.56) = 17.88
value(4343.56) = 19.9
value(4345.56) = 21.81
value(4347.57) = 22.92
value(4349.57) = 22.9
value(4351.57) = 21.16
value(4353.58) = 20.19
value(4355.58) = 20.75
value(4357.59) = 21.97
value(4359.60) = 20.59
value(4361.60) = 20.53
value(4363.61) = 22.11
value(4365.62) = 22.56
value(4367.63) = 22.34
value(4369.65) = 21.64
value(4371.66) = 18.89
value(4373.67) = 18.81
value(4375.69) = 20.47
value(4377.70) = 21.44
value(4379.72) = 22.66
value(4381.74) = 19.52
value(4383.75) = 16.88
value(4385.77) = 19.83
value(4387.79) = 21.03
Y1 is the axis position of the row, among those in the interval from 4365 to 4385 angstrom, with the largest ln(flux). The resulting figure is 4379.72 angstrom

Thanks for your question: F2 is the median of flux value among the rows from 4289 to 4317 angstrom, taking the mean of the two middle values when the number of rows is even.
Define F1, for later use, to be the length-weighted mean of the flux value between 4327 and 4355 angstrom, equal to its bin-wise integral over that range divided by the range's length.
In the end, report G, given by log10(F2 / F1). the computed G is -0.12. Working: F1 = 20.6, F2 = 15.5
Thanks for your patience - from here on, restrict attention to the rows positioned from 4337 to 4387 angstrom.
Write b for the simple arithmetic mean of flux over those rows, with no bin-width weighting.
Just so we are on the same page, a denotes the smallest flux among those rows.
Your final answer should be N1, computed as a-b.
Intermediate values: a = 16.45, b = 20.5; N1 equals -4.0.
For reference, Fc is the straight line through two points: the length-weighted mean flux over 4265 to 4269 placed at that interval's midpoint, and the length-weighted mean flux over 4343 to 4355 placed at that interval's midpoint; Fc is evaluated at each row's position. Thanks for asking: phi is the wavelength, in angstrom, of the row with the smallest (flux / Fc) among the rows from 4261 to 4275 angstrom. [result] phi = 4272.15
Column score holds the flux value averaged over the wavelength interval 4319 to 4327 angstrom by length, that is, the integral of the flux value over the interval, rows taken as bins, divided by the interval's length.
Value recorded 19.7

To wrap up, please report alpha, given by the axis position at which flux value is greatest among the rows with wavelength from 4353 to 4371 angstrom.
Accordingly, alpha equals 4365.62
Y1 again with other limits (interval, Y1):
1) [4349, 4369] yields 4349.57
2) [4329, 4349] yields 4331.58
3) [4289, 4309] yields 4291.87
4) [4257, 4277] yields 4276.08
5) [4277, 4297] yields 4278.05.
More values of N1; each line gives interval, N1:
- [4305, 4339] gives -5.6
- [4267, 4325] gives -4.3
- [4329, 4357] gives -4.2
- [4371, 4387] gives -2.9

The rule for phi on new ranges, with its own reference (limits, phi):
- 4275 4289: 4287.92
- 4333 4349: 4339.56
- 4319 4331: 4325.60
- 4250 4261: 4260.36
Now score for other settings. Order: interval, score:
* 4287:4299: 17.2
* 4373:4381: 20.9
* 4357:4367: 21.6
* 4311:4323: 20.2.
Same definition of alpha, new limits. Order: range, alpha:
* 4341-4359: 4347.57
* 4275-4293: 4278.05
